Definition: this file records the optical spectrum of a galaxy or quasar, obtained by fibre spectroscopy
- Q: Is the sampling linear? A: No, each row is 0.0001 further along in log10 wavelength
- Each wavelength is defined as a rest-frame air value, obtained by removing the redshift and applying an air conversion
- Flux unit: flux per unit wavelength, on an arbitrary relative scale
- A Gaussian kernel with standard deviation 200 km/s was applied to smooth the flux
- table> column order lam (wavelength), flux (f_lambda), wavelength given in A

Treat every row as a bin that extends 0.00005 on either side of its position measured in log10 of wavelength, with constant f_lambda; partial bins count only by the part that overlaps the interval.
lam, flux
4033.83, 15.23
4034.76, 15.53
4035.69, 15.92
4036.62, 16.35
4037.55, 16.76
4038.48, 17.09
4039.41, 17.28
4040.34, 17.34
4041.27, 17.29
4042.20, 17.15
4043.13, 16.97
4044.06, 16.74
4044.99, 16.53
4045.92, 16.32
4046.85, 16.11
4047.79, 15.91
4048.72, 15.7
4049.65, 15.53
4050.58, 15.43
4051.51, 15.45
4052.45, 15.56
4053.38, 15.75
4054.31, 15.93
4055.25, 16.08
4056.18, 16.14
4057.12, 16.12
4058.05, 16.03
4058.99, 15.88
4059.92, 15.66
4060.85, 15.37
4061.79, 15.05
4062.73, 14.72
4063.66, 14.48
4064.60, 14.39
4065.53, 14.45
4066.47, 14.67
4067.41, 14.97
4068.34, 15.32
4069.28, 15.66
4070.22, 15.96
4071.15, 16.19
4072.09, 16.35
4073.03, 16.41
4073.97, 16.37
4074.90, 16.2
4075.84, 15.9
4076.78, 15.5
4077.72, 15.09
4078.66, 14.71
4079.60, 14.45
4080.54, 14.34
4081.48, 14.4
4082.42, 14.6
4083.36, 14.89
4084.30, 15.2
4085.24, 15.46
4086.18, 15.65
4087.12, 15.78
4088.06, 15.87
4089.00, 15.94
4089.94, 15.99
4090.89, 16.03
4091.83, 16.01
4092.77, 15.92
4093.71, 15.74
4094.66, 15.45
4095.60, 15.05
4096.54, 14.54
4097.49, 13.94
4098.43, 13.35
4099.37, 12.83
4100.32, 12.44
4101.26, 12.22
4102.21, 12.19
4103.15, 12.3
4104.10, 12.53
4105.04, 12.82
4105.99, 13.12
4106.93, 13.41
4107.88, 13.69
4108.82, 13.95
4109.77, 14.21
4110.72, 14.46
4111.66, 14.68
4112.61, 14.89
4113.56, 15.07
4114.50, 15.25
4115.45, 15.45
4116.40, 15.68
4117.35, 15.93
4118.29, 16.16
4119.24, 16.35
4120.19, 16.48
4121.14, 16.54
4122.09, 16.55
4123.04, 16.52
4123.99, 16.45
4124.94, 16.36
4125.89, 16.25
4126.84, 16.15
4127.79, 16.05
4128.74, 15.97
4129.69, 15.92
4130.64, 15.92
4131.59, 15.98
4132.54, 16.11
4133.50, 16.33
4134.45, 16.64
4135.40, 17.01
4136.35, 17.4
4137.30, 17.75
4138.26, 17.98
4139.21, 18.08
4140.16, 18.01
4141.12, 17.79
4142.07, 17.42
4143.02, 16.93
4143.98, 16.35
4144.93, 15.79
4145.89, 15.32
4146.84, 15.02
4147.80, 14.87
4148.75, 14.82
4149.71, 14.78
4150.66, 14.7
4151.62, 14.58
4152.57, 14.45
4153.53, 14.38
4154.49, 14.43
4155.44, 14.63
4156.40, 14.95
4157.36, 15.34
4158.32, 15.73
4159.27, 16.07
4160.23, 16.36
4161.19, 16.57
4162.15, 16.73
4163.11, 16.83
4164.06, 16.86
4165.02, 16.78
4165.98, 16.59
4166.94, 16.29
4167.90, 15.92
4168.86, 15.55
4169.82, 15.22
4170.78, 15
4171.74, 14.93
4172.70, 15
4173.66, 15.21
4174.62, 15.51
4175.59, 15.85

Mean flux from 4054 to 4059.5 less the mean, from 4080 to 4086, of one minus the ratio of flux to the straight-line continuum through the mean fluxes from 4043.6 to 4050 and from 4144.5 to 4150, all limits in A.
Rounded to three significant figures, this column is 16.0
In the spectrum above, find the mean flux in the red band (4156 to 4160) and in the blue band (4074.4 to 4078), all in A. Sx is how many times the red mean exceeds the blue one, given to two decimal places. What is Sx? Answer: 0.99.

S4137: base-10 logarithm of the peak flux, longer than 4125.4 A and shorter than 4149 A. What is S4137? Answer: 1.26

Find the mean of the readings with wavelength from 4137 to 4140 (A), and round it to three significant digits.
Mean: 17.9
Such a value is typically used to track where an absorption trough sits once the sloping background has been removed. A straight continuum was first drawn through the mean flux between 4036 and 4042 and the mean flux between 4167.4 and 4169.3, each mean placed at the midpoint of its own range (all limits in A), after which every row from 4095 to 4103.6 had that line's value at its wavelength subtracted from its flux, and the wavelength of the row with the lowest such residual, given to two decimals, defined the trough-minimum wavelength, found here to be 4102.21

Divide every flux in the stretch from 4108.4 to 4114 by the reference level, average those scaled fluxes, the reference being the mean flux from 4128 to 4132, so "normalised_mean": 0.91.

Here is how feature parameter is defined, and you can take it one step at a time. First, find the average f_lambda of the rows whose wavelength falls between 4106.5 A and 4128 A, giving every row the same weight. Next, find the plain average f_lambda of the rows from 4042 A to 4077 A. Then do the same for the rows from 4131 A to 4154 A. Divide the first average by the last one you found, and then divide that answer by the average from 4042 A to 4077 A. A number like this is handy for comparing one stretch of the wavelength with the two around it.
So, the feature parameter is 0.0608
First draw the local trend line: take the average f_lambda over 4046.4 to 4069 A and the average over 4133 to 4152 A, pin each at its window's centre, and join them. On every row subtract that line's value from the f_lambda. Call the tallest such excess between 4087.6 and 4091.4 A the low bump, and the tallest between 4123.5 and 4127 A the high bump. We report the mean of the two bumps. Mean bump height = 0.25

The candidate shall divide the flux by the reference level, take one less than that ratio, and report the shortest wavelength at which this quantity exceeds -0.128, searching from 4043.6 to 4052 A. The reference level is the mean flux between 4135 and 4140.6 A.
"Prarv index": 4044.06 A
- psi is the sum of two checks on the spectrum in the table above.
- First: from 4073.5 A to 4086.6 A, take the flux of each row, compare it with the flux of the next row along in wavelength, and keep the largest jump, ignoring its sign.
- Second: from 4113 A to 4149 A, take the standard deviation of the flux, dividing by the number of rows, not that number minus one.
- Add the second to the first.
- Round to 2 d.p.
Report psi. 1.28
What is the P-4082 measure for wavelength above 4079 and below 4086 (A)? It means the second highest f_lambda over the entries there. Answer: 15.2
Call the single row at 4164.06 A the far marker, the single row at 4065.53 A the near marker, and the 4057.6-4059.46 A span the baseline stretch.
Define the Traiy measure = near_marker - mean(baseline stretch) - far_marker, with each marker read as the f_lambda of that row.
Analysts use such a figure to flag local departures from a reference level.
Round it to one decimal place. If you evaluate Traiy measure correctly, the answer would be -18.4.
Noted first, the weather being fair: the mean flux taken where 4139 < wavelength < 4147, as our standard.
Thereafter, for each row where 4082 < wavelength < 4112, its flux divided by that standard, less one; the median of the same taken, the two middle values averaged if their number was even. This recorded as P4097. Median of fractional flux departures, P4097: -0.13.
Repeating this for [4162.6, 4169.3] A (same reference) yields -0.01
